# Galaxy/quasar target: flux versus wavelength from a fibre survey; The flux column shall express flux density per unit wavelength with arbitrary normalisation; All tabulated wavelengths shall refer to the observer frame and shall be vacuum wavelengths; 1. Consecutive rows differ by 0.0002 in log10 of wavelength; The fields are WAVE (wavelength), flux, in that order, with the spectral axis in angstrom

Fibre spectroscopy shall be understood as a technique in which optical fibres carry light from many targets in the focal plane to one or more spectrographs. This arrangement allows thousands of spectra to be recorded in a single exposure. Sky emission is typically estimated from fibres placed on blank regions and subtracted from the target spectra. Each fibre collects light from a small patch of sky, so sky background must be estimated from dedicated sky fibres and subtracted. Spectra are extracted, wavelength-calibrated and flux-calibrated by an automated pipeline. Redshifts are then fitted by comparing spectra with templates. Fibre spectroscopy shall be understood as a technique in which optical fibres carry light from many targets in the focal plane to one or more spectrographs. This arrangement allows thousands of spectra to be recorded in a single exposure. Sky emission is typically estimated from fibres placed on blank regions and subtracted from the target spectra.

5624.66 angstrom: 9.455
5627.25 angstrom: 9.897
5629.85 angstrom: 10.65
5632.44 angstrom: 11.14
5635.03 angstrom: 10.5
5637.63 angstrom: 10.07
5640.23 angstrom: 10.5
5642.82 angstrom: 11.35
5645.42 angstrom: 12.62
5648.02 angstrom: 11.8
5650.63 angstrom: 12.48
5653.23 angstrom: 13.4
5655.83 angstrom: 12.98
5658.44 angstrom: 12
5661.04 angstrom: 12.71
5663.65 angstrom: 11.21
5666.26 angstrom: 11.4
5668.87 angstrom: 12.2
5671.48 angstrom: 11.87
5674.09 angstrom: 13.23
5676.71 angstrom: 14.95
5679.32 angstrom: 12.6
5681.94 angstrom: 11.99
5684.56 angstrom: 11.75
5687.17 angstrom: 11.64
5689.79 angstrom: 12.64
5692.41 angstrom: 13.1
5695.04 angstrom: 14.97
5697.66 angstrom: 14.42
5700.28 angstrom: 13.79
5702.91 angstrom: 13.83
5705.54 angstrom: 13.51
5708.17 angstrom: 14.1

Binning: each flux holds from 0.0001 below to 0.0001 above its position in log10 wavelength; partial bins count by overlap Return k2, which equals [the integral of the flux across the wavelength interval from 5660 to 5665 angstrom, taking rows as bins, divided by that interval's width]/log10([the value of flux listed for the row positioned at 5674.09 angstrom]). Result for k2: 10.6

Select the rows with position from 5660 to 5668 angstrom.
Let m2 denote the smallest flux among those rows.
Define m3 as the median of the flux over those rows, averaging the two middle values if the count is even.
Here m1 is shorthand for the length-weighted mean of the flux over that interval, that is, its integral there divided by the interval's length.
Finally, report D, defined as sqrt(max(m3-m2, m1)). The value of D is 3.43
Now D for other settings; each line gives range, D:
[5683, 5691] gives 3.47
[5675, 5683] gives 3.63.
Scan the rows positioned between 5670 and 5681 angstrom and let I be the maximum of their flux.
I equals 14.95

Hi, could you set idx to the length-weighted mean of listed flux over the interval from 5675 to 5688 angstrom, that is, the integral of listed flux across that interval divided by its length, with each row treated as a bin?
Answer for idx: 12.6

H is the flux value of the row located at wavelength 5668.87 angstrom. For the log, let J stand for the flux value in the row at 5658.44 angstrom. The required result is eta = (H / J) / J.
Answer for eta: 0.085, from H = 12.2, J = 12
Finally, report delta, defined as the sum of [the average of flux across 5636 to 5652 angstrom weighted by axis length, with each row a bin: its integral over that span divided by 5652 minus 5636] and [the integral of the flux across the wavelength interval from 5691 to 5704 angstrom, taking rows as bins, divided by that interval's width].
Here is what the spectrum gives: 25.5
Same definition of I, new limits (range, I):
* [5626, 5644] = 11.35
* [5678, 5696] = 14.97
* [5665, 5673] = 12.2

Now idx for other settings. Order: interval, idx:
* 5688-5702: 13.7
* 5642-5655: 12.4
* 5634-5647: 11.0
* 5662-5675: 12.0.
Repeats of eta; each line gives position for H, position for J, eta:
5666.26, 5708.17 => 0.057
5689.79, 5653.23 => 0.070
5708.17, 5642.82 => 0.109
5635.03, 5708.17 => 0.053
